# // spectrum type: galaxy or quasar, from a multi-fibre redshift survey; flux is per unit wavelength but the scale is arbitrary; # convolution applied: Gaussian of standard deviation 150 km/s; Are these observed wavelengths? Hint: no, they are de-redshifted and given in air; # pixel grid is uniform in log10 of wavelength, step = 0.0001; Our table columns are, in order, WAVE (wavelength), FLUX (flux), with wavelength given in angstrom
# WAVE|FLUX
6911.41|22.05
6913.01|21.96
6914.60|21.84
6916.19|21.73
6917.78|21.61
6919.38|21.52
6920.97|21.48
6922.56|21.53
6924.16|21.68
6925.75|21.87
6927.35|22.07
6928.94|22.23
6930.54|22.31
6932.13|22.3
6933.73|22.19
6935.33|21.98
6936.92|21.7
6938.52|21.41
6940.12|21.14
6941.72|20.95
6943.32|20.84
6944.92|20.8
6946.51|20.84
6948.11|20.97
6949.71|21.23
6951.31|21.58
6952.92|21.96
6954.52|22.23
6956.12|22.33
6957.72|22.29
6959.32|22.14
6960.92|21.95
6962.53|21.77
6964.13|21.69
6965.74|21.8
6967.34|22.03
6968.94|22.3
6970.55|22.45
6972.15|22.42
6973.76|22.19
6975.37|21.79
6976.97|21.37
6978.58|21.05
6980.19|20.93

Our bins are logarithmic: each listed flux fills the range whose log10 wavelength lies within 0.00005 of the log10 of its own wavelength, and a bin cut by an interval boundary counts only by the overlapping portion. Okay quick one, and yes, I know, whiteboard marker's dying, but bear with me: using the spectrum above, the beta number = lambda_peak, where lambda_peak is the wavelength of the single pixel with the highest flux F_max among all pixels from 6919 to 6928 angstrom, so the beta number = 6927.35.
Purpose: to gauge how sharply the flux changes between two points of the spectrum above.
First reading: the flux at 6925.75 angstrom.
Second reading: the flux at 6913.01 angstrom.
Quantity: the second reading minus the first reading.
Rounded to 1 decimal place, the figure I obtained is 0.1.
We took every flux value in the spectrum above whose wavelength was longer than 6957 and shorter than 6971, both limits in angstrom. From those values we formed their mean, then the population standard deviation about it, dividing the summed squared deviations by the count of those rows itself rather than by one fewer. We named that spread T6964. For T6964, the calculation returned 0.25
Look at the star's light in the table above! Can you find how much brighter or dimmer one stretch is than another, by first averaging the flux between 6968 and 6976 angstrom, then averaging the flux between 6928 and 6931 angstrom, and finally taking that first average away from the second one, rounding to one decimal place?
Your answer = 0.0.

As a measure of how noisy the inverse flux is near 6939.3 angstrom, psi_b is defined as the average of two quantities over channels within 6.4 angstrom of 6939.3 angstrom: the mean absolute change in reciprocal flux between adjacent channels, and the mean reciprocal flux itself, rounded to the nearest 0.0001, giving 0.0236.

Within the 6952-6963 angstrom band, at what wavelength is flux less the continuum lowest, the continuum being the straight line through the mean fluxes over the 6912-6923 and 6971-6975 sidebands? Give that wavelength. 6962.53 angstrom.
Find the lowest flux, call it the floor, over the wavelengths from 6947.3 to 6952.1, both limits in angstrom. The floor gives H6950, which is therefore 20.97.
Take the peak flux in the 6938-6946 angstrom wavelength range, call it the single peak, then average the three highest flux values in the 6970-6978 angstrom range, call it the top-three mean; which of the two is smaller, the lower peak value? 21.4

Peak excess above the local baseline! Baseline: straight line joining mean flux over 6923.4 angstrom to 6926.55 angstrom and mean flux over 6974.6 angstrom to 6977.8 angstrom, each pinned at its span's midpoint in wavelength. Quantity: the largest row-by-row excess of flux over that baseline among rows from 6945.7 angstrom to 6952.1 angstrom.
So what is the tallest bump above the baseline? -0.1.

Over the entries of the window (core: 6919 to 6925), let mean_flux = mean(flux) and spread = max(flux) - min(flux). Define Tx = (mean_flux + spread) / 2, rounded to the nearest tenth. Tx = 10.9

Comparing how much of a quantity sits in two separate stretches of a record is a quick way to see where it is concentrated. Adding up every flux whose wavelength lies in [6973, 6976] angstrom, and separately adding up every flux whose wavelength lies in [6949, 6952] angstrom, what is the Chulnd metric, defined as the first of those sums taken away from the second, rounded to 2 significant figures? -1.2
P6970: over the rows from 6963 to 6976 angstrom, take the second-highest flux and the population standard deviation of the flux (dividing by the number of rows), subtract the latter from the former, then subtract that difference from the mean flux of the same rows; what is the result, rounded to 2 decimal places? -0.06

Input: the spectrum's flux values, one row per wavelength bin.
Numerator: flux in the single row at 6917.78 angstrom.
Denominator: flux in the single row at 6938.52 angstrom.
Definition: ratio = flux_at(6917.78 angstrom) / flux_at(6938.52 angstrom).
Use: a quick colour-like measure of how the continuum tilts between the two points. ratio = 1.009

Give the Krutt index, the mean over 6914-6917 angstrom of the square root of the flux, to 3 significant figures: 4.67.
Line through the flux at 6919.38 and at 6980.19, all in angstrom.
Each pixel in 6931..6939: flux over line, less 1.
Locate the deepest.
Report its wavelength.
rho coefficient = 6938.52 angstrom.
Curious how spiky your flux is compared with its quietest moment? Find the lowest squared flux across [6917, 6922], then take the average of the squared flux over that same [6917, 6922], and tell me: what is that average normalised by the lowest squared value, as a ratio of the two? 1.01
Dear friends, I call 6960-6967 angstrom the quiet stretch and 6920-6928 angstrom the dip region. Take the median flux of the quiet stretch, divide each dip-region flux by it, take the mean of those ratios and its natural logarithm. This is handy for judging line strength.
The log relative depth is -0.003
